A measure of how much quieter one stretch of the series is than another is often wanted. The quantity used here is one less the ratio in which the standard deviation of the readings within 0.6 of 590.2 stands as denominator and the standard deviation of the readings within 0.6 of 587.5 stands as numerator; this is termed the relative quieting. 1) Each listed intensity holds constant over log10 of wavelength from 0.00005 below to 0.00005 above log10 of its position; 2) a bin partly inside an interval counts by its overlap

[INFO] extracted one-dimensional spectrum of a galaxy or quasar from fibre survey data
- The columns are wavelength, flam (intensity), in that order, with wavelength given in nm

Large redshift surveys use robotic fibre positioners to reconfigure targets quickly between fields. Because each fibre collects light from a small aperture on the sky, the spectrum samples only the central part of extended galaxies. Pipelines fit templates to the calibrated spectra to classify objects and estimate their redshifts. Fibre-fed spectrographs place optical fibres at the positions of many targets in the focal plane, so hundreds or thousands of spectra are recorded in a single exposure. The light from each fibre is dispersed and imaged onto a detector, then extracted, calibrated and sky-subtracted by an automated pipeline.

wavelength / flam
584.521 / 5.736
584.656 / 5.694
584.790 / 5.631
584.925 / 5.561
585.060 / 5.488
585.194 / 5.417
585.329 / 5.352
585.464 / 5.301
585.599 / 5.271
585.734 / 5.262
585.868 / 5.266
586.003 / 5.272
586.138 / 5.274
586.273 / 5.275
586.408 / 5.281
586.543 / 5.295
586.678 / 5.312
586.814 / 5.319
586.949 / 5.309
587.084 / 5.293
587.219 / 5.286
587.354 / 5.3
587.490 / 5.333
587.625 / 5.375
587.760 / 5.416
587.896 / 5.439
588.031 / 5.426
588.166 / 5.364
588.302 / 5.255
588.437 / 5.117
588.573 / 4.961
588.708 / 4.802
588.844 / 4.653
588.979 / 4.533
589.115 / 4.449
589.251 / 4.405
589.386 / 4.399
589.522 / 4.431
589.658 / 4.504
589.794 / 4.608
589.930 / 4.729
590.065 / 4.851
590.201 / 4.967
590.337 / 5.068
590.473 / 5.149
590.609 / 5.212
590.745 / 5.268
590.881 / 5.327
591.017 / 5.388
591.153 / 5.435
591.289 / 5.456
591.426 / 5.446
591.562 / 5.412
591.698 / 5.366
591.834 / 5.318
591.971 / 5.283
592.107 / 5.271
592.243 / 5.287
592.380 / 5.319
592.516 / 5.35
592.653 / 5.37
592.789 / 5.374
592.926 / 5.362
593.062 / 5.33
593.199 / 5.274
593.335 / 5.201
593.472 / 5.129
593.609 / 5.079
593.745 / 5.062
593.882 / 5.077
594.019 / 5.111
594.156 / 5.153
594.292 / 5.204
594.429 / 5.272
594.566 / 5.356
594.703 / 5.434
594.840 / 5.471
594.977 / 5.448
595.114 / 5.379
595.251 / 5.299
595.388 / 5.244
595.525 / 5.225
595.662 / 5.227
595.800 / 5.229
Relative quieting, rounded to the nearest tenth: 0.8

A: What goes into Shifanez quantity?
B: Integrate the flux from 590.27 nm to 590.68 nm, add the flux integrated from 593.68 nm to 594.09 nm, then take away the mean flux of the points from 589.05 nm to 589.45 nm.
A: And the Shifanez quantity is -0.23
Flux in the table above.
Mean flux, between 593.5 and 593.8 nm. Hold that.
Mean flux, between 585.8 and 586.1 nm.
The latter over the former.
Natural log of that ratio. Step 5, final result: 0.038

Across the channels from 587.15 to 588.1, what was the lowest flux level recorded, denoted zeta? 5.286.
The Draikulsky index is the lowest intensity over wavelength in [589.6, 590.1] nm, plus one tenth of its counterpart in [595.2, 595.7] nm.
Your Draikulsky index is 5.03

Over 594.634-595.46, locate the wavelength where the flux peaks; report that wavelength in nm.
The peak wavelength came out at 594.840 nm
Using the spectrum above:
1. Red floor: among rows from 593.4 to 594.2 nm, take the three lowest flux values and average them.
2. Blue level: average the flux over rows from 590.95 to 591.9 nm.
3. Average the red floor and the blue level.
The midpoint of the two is 5.238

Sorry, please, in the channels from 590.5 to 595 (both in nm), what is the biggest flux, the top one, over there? 5.471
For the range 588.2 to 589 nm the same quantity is 5.255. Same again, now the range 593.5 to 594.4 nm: 5.204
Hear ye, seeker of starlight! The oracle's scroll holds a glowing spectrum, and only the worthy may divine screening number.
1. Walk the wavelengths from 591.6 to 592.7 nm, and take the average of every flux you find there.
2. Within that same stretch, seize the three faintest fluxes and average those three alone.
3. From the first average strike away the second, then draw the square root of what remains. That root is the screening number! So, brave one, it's 0.20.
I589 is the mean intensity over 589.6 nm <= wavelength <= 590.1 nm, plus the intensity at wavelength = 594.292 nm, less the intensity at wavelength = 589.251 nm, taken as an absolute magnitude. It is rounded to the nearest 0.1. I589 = 5.5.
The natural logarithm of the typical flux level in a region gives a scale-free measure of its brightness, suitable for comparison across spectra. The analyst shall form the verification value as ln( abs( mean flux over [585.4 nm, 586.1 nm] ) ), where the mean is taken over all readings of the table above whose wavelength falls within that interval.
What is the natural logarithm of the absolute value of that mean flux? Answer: 1.66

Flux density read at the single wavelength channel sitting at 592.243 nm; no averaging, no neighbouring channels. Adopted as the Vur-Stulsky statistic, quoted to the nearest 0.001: 5.287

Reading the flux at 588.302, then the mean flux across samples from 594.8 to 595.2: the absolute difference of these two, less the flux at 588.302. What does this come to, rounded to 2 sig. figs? -5.1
